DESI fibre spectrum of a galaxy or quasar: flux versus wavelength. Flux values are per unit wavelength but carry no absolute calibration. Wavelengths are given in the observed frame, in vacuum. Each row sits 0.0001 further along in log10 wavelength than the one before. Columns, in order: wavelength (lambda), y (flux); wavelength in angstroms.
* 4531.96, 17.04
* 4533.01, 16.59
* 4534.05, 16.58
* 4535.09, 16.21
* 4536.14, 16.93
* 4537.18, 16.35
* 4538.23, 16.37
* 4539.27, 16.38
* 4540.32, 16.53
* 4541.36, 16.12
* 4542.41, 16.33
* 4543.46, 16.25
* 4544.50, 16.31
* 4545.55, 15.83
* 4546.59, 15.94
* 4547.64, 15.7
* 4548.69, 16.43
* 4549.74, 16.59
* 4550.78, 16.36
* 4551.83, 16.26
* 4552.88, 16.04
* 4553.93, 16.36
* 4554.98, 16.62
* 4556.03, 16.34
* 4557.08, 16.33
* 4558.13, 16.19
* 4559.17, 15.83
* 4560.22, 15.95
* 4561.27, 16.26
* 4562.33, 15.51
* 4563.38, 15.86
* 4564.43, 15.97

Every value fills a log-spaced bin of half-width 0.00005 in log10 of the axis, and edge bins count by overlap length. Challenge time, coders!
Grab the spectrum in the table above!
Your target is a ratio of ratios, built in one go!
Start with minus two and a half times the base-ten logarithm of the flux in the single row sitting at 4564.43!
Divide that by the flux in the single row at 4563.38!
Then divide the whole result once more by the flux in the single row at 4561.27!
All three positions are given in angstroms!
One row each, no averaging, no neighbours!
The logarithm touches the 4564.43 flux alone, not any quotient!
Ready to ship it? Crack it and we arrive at -0.0117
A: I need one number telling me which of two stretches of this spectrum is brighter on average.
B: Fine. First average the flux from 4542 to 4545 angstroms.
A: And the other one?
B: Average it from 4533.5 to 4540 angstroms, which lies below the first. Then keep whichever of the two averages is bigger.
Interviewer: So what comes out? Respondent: 16.5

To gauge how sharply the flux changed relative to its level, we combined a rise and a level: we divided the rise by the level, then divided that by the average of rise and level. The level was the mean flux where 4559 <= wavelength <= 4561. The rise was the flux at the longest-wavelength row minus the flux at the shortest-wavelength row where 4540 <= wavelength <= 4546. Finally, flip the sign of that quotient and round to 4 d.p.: 0.0058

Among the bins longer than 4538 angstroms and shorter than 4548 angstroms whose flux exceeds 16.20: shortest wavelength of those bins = 4538.23 angstroms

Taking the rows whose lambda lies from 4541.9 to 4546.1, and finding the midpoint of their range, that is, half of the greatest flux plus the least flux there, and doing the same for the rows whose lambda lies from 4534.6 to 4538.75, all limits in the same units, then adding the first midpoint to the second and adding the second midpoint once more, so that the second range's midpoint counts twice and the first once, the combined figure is 49.2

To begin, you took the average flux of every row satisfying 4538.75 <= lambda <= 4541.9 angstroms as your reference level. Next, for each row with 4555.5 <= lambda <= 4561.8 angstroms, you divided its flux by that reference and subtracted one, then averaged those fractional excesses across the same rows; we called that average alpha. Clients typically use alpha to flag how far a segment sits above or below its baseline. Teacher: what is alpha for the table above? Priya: -0.012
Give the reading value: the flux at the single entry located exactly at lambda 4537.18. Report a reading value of 16.35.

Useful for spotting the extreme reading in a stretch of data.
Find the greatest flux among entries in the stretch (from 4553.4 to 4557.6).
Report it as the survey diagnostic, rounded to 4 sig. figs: 16.62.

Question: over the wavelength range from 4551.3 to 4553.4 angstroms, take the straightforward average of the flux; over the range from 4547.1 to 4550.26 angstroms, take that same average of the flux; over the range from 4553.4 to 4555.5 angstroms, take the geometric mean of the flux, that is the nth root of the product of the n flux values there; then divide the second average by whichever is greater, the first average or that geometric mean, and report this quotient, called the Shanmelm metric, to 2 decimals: 0.98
